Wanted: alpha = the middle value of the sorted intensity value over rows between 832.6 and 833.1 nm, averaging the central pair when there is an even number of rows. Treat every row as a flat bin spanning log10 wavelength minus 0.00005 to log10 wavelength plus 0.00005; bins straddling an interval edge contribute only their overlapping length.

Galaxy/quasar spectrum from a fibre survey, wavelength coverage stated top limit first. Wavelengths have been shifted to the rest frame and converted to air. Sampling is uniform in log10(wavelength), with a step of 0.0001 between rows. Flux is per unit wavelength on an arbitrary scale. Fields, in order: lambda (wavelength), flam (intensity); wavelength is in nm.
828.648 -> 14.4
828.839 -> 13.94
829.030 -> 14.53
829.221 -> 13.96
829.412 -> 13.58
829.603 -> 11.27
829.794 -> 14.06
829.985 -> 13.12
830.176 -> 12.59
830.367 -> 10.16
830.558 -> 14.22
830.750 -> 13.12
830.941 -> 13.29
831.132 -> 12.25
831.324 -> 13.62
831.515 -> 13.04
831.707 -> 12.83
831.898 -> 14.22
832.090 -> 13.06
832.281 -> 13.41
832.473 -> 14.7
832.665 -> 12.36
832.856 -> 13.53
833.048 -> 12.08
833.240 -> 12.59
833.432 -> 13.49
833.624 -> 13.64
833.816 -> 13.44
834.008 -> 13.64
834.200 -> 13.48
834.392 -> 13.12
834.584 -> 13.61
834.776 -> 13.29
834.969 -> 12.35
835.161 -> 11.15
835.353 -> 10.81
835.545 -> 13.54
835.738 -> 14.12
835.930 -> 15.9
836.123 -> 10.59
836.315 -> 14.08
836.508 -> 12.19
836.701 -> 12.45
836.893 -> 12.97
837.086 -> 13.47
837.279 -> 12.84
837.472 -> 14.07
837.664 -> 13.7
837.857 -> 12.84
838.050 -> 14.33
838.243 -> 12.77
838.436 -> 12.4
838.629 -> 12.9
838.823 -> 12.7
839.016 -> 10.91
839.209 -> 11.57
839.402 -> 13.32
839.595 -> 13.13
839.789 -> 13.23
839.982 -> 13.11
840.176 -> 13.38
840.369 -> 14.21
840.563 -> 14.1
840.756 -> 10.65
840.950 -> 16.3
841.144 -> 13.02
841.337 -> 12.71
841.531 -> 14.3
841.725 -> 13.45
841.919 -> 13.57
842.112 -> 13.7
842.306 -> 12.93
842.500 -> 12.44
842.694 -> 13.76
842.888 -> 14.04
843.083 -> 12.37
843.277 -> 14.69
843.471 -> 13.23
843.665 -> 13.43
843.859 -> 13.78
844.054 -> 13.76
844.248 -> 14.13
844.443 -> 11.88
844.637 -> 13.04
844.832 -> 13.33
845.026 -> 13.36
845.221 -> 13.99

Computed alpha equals 12.4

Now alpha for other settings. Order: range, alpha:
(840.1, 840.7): 14.1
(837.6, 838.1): 13.7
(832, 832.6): 13.4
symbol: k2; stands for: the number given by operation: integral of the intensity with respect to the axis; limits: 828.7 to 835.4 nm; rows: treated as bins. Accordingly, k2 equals 88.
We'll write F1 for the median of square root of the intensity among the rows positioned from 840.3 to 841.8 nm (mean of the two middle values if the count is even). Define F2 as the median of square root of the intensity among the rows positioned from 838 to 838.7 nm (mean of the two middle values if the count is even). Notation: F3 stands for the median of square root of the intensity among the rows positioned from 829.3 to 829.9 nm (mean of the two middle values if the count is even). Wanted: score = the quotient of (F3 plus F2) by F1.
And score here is 1.96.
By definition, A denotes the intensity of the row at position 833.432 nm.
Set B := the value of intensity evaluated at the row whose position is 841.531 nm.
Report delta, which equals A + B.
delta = 27.8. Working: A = 13.49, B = 14.3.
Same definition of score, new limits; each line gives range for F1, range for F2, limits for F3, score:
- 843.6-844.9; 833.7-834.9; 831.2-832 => 2.00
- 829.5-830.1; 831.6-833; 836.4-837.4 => 2.00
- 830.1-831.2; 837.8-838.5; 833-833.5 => 1.99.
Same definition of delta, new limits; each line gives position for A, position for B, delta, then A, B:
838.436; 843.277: 27.1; 12.4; 14.69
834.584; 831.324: 27.2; 13.61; 13.62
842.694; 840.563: 27.9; 13.76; 14.1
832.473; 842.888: 28.7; 14.7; 14.04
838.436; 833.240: 25.0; 12.4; 12.59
